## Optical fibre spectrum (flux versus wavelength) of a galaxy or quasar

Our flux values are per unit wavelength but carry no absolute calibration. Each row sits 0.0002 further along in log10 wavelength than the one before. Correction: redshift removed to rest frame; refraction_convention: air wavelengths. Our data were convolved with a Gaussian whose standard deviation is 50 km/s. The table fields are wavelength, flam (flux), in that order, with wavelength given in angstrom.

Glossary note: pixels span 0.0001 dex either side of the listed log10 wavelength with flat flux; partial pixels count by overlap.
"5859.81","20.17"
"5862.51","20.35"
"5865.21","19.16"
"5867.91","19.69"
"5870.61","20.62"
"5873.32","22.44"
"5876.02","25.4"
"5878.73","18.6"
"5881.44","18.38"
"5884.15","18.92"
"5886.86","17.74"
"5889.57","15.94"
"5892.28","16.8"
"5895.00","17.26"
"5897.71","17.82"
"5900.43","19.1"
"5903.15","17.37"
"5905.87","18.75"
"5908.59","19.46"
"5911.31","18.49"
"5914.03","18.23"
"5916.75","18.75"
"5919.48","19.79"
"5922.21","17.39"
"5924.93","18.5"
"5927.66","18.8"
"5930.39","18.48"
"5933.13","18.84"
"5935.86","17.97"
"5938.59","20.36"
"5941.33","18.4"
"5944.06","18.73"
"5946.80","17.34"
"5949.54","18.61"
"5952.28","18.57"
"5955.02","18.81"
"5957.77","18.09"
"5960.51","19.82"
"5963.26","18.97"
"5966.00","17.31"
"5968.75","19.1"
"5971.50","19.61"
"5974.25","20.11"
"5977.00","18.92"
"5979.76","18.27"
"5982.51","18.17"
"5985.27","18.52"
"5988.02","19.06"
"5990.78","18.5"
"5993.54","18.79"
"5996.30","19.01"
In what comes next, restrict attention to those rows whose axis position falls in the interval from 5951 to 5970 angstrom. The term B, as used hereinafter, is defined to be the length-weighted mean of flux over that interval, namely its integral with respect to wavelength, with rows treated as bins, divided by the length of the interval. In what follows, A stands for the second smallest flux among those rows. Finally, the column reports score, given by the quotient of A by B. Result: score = 0.9692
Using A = 18.09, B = 18.7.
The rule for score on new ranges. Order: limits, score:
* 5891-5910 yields 0.9545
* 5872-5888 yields 0.9066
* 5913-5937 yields 0.9695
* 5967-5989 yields 0.9646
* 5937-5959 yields 0.9721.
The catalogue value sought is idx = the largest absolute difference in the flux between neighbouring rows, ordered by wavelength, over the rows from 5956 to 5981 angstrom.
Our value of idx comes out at 1.79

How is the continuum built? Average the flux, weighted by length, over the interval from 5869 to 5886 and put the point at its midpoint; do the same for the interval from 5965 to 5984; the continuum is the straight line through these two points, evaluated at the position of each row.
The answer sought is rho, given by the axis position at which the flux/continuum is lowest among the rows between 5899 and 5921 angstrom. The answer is 5903.15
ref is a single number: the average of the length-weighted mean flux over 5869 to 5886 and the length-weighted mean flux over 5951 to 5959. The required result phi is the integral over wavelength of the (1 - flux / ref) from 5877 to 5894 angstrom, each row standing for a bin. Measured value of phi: 1.45 angstrom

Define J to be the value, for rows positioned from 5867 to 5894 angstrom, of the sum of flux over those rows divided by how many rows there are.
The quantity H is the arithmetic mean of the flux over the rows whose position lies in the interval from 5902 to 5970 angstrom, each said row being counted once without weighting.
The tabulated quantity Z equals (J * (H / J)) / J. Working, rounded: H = 18.6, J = 19.5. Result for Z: 0.956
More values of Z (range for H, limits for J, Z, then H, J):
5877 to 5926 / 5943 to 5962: 0.979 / 18.2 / 18.6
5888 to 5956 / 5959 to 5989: 0.971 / 18.3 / 18.9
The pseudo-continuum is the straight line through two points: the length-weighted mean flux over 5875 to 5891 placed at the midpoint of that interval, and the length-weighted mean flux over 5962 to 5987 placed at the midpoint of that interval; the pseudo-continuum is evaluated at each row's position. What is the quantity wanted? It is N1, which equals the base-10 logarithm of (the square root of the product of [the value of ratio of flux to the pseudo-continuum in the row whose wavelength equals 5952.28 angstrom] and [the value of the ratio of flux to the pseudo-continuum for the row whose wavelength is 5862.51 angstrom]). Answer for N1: 0.01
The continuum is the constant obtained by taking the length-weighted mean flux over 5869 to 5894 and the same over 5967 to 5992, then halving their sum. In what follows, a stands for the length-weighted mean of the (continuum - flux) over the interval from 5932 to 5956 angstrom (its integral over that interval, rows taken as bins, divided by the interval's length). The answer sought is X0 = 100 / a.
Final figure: 191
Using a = 0.5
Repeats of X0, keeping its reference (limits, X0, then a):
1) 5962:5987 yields 274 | 0.4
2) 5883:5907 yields 71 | 1.4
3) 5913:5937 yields 165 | 0.6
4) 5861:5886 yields -83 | -1.2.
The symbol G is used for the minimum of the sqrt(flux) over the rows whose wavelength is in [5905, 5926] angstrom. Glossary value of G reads 4.17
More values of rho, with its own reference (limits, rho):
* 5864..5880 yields 5878.73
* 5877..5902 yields 5889.57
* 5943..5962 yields 5946.80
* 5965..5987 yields 5966.00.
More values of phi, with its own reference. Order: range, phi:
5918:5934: 0.76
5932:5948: 0.77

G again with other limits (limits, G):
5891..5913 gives 4.10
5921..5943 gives 4.17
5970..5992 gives 4.26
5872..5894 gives 3.99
